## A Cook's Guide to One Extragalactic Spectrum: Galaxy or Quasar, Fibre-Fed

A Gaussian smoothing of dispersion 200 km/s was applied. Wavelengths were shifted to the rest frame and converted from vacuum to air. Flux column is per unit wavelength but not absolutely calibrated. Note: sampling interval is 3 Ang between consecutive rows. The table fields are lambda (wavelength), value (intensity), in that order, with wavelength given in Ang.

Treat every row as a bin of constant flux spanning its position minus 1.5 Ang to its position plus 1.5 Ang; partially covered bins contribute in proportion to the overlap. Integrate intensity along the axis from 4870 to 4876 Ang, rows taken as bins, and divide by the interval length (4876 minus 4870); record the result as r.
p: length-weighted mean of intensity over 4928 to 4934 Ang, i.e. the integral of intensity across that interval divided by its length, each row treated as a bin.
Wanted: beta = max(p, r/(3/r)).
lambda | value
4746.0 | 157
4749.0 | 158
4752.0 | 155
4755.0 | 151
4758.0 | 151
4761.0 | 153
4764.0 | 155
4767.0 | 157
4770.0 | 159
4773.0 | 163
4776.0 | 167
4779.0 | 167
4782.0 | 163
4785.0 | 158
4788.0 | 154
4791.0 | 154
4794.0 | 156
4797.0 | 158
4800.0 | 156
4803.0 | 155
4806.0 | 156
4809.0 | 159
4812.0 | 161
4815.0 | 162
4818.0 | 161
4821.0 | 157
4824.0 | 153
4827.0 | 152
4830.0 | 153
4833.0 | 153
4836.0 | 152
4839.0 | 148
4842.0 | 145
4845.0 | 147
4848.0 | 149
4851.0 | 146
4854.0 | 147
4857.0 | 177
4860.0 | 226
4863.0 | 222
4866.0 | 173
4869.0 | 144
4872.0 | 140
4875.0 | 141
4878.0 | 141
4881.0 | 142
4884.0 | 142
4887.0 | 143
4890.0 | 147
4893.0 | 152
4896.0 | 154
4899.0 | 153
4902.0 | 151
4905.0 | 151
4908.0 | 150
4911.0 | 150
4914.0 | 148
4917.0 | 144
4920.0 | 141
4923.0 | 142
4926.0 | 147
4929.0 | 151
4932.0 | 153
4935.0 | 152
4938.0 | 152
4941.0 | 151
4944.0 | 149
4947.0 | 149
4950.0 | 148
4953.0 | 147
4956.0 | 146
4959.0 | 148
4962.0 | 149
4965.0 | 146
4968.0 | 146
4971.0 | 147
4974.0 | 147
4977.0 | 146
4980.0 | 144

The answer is 6604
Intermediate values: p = 152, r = 141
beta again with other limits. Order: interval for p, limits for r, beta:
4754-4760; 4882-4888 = 6761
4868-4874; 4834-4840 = 7542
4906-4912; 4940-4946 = 7483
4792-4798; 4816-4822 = 8471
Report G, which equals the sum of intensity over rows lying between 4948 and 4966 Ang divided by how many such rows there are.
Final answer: 147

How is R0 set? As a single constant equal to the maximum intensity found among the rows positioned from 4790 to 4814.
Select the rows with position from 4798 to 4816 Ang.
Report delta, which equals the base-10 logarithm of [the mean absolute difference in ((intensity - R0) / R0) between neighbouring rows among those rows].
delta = -2.0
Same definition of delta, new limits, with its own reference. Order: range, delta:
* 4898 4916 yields -2.2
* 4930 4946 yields -2.2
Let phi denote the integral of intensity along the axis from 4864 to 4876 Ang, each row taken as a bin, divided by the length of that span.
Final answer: 153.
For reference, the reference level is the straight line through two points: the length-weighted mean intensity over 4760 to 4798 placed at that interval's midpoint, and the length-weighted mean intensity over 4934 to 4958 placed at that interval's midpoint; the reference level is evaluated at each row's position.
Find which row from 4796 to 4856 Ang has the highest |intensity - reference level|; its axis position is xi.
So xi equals 4842.0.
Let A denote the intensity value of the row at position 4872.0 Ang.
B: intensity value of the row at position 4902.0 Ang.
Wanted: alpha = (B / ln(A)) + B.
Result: 182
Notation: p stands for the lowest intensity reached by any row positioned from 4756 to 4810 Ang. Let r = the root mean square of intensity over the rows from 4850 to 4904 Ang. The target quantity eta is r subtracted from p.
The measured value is -9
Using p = 151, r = 160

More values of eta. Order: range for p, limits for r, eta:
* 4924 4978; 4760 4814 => -12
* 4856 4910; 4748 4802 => -18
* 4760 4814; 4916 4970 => 5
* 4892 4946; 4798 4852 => -13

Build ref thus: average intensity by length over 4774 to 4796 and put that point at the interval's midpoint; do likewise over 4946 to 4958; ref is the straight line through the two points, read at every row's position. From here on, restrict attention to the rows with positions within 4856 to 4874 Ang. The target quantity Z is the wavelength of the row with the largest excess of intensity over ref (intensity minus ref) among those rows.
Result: 4860.0 Ang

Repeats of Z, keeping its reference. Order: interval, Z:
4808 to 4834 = 4815.0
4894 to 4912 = 4896.0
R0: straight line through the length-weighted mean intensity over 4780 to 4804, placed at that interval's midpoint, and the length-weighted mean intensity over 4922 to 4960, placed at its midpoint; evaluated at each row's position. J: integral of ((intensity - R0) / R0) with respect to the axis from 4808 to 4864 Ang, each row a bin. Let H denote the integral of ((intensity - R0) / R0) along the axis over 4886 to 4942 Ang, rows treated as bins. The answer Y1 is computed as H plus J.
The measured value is 1.9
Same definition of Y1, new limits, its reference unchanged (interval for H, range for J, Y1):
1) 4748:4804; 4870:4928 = -2.1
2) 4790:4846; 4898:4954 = -0.7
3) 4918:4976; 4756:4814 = -0.1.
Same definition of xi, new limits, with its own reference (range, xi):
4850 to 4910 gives 4860.0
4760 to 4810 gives 4779.0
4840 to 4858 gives 4857.0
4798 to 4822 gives 4815.0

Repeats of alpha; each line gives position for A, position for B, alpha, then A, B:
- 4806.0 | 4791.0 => 184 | 156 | 154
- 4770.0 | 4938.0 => 182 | 159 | 152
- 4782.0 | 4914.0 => 177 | 163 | 148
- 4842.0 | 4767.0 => 189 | 145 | 157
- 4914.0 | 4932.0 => 184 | 148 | 153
